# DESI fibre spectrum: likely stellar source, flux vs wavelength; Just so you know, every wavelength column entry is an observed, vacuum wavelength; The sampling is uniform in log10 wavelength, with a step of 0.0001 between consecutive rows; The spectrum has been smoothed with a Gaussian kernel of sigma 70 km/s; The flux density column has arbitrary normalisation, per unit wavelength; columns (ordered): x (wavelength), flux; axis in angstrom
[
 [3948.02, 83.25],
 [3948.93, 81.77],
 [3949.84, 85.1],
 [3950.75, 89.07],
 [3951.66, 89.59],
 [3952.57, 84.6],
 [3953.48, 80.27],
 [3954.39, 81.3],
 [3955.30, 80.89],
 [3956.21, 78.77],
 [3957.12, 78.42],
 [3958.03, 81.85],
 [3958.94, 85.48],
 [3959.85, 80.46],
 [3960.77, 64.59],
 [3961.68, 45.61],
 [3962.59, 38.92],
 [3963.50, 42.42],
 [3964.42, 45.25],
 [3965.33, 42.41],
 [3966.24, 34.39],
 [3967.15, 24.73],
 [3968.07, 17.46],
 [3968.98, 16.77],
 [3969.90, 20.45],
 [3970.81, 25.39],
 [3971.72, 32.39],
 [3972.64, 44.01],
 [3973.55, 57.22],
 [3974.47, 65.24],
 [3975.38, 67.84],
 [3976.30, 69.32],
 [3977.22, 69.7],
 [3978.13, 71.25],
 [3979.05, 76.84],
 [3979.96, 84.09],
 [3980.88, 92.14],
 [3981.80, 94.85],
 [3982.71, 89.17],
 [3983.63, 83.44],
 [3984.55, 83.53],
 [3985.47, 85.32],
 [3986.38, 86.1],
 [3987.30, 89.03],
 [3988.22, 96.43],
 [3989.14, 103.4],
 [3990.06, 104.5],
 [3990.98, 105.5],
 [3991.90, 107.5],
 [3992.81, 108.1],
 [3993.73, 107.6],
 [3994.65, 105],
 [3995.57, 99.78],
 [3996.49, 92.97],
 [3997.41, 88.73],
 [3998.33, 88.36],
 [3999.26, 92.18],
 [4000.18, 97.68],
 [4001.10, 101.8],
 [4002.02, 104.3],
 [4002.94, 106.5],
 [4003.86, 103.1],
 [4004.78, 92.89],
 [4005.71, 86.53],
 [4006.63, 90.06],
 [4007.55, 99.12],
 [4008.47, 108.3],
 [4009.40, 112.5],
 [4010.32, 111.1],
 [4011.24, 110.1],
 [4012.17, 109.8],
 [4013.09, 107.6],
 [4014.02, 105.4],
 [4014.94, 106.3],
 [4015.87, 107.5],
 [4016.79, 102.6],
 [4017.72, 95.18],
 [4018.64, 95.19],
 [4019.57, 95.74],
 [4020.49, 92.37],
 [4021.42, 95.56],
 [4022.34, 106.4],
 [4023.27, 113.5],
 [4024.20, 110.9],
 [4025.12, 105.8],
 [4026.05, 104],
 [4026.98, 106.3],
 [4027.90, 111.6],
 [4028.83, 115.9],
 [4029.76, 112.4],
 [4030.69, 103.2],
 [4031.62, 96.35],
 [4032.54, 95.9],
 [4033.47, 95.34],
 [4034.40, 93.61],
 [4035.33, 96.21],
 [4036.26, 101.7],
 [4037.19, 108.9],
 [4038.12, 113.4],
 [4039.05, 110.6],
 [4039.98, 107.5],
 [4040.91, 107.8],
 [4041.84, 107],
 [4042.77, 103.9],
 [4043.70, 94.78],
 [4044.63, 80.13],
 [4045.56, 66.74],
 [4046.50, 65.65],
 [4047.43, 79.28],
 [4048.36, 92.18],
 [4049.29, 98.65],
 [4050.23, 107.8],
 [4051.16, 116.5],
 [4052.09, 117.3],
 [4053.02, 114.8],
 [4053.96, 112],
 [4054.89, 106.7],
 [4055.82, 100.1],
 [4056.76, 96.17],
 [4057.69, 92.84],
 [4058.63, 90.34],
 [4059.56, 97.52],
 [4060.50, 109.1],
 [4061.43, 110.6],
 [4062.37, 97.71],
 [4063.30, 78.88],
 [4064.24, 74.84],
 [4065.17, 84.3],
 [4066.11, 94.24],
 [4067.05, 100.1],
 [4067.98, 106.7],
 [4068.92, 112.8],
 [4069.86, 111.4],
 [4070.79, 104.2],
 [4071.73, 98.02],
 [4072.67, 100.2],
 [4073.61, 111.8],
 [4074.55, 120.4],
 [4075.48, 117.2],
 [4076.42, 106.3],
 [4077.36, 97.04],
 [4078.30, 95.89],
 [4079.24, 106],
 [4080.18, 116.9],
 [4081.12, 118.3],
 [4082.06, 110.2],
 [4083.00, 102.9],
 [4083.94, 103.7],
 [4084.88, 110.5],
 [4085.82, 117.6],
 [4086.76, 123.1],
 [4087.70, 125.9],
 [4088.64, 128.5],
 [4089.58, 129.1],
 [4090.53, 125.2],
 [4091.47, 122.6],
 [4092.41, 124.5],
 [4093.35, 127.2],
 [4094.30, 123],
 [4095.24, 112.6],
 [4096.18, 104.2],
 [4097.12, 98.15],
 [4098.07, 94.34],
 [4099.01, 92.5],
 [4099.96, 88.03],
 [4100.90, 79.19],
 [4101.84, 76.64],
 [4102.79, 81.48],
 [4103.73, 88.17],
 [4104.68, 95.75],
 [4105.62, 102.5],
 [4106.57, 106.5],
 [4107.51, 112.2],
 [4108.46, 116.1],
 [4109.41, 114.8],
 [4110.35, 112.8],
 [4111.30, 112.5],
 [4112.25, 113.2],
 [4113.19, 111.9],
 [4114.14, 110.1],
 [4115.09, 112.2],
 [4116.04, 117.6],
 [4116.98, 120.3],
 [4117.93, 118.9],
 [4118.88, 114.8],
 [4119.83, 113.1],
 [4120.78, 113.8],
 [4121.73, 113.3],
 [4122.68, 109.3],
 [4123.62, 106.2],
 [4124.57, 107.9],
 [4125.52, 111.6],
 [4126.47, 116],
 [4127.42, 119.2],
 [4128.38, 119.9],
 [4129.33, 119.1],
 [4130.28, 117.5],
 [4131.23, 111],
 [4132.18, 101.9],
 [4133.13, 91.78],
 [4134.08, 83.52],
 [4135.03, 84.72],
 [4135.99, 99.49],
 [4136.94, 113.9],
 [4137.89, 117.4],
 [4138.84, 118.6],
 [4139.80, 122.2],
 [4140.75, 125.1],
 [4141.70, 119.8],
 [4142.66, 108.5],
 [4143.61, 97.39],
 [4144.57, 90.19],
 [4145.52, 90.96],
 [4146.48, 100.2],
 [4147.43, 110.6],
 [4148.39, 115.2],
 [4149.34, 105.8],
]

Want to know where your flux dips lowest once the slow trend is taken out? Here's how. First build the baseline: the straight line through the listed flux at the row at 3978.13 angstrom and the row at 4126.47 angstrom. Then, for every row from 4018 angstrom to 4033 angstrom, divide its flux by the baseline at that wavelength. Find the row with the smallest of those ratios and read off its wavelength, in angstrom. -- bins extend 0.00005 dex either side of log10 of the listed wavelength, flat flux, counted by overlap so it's 4032.54 angstrom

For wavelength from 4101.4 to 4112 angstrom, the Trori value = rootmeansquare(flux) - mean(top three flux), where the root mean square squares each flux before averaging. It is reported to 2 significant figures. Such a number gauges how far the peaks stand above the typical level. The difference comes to -12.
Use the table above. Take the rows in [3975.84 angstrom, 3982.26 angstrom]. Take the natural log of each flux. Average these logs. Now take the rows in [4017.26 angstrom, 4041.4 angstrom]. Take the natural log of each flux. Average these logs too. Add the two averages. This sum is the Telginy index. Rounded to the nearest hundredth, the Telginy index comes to 9.01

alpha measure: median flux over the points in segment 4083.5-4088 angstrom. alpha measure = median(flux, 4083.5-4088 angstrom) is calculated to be 118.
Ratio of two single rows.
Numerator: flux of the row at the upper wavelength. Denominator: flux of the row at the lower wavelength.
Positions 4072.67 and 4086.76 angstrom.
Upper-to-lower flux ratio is 1.23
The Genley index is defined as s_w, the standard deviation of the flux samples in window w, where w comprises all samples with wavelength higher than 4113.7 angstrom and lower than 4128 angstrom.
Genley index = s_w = 4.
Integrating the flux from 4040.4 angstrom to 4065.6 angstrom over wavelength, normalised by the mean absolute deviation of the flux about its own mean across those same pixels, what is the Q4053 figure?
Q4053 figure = 204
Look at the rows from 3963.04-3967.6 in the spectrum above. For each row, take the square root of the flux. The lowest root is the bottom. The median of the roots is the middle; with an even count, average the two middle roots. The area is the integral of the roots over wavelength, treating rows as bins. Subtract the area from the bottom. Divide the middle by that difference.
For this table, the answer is -0.284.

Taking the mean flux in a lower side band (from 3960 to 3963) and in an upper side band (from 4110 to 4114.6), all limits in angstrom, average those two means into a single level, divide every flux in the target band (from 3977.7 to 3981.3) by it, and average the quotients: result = 1.0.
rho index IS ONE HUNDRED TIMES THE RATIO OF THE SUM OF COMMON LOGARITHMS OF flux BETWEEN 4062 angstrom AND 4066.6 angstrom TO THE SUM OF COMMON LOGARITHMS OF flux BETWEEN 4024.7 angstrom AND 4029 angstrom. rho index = 95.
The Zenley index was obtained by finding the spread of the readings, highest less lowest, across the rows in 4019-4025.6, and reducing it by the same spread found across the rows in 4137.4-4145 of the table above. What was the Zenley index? -14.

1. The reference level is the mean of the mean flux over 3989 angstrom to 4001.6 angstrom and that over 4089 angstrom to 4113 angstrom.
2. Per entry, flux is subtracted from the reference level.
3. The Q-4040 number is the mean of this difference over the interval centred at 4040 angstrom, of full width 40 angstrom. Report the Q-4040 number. 2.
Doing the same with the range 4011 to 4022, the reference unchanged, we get 1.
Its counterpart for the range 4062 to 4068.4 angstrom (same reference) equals 12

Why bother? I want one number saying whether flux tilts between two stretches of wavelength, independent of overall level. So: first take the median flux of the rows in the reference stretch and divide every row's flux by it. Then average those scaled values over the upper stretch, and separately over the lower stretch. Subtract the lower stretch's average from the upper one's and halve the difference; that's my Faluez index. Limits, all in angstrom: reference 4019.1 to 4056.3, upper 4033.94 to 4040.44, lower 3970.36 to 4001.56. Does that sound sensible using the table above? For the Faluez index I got 0.10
